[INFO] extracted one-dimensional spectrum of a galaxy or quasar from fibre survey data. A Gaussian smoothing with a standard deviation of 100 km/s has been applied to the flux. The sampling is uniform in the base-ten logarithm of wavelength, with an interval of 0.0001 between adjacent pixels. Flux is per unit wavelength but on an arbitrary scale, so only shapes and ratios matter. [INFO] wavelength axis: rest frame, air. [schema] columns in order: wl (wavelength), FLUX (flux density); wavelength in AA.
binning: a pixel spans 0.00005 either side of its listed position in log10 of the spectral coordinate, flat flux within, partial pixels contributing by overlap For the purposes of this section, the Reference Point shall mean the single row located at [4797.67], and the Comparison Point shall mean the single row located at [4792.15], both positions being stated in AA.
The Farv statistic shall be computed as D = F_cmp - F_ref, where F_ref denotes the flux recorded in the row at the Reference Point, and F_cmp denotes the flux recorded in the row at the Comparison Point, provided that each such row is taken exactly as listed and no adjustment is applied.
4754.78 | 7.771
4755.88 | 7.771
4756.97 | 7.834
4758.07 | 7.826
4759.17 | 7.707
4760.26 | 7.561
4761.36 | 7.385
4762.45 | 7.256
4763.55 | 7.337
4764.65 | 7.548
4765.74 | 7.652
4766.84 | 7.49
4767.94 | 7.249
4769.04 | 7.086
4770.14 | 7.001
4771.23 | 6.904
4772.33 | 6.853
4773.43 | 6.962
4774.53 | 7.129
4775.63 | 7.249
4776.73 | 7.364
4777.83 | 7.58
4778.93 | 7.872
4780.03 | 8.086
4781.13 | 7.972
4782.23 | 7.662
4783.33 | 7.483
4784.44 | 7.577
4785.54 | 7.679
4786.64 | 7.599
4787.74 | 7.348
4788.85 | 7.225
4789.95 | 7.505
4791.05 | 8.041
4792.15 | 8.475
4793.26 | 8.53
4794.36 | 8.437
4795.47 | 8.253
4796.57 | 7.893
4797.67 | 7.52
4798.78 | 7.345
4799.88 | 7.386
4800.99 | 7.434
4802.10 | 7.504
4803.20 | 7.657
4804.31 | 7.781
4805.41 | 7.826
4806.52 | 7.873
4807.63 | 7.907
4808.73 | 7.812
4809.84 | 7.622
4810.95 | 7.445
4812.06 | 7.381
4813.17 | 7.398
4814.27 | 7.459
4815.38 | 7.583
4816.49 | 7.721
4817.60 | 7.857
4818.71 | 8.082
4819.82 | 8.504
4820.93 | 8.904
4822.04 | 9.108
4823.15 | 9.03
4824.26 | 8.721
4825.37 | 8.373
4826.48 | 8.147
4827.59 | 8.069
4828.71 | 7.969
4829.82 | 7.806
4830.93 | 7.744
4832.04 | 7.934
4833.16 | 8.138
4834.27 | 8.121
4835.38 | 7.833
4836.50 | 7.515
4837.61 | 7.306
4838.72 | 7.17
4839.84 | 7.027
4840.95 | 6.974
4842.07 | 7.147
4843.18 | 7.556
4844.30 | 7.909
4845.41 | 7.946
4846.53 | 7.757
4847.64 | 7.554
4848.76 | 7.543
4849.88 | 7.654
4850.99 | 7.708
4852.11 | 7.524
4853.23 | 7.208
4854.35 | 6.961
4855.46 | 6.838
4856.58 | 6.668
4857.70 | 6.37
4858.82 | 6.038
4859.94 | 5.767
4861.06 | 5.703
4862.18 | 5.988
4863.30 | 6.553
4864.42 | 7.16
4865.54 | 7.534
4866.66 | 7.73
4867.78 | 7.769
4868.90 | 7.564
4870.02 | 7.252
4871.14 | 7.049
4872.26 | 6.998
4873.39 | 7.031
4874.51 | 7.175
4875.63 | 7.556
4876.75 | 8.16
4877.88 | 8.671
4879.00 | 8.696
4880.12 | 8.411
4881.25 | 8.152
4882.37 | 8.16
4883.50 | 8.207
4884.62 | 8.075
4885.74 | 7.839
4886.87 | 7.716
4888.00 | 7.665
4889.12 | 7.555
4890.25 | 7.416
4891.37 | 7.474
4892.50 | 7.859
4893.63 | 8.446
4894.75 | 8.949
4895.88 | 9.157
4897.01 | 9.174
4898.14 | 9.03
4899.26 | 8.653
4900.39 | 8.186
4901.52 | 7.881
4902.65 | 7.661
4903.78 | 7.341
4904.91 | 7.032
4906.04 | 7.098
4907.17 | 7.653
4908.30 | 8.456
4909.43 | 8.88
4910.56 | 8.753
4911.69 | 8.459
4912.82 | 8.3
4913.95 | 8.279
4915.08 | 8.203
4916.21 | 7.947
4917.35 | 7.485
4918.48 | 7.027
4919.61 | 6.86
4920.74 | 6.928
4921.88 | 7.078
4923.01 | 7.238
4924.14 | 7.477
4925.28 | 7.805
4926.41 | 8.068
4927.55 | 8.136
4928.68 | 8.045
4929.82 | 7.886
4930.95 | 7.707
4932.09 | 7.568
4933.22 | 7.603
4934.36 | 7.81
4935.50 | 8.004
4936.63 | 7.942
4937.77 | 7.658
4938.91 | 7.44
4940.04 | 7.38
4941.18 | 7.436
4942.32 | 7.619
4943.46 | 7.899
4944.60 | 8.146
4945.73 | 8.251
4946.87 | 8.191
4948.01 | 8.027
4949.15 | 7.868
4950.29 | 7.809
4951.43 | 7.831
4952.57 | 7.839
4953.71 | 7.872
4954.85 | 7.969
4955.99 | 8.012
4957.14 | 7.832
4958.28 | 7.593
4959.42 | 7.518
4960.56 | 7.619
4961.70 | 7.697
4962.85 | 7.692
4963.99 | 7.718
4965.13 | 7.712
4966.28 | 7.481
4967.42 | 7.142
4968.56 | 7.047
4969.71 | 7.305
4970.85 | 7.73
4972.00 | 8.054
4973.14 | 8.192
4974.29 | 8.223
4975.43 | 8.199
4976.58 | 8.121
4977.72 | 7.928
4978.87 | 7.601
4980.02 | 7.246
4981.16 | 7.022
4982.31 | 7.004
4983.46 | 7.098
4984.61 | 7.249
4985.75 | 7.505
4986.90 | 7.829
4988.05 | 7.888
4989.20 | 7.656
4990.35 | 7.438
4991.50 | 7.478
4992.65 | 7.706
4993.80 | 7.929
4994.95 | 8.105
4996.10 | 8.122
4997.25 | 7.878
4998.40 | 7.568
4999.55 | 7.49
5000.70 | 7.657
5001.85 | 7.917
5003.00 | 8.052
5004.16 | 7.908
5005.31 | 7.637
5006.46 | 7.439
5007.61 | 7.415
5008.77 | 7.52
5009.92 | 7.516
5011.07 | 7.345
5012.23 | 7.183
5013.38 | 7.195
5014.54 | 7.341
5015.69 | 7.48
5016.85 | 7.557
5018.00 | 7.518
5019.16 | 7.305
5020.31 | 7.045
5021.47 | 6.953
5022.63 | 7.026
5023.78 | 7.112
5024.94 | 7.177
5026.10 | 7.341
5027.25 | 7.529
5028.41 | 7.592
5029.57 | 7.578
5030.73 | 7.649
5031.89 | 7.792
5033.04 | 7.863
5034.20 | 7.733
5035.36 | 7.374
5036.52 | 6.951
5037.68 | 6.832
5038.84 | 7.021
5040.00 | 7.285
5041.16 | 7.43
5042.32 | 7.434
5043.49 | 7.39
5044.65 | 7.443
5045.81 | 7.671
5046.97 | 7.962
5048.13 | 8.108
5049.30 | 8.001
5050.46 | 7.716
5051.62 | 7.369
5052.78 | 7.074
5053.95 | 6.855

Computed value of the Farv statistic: 1.0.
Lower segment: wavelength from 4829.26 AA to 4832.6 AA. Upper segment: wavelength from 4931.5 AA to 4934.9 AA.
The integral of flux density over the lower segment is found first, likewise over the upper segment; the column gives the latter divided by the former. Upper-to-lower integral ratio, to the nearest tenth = 1.0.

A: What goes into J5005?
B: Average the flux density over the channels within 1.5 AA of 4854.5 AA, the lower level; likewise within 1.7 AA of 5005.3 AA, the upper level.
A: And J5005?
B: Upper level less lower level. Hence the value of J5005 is 0.7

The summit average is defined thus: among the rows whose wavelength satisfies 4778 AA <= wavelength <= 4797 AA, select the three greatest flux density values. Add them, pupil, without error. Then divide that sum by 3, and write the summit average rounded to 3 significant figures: 8.48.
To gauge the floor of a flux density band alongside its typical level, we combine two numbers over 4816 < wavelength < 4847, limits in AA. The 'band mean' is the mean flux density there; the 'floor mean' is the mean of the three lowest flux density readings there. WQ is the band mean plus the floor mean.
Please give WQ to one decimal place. 15.0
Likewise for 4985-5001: 15.2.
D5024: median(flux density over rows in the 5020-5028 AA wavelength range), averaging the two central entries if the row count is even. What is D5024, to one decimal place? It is 7.1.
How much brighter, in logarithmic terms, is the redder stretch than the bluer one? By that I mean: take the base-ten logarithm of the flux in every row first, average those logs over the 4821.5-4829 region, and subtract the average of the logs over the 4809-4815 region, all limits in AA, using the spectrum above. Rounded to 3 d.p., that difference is 0.055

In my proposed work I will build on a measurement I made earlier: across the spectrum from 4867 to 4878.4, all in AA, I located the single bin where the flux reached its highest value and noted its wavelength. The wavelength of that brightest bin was 4877.88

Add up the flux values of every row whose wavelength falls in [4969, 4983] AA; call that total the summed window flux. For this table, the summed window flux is 93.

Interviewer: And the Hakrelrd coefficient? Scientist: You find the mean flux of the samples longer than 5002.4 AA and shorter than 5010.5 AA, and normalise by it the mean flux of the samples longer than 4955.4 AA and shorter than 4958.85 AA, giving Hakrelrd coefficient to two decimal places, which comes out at 1.02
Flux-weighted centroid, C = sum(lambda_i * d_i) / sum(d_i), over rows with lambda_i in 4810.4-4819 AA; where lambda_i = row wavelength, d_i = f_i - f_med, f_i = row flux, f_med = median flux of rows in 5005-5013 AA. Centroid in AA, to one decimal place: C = 4817.9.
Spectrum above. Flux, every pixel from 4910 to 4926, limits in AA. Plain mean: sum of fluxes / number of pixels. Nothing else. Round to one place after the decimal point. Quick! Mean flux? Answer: 7.7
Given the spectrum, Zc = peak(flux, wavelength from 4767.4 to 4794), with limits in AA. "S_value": 8.53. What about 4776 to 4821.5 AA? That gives 8.904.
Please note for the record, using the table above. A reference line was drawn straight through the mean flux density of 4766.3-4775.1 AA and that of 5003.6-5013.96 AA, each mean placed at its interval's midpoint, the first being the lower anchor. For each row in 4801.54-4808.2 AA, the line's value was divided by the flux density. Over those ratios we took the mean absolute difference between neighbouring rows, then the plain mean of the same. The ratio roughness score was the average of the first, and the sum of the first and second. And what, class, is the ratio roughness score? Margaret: 0.470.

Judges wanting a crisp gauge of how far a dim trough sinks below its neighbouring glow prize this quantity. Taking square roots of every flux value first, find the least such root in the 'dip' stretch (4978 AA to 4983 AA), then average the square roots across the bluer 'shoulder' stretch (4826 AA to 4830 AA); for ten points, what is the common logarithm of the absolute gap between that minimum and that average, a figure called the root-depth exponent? -0.74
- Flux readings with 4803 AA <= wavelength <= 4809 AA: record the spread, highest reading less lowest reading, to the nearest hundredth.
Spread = 0.25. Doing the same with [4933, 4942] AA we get 0.62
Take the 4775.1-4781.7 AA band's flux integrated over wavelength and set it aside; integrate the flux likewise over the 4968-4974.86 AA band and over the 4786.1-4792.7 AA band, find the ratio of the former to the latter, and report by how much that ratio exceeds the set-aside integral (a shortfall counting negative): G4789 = -49.7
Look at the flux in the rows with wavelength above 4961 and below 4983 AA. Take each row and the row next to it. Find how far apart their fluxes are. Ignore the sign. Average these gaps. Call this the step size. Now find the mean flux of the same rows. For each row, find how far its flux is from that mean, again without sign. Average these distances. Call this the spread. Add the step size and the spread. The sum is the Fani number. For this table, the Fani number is 0.51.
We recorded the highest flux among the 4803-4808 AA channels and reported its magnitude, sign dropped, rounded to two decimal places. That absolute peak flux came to 7.91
